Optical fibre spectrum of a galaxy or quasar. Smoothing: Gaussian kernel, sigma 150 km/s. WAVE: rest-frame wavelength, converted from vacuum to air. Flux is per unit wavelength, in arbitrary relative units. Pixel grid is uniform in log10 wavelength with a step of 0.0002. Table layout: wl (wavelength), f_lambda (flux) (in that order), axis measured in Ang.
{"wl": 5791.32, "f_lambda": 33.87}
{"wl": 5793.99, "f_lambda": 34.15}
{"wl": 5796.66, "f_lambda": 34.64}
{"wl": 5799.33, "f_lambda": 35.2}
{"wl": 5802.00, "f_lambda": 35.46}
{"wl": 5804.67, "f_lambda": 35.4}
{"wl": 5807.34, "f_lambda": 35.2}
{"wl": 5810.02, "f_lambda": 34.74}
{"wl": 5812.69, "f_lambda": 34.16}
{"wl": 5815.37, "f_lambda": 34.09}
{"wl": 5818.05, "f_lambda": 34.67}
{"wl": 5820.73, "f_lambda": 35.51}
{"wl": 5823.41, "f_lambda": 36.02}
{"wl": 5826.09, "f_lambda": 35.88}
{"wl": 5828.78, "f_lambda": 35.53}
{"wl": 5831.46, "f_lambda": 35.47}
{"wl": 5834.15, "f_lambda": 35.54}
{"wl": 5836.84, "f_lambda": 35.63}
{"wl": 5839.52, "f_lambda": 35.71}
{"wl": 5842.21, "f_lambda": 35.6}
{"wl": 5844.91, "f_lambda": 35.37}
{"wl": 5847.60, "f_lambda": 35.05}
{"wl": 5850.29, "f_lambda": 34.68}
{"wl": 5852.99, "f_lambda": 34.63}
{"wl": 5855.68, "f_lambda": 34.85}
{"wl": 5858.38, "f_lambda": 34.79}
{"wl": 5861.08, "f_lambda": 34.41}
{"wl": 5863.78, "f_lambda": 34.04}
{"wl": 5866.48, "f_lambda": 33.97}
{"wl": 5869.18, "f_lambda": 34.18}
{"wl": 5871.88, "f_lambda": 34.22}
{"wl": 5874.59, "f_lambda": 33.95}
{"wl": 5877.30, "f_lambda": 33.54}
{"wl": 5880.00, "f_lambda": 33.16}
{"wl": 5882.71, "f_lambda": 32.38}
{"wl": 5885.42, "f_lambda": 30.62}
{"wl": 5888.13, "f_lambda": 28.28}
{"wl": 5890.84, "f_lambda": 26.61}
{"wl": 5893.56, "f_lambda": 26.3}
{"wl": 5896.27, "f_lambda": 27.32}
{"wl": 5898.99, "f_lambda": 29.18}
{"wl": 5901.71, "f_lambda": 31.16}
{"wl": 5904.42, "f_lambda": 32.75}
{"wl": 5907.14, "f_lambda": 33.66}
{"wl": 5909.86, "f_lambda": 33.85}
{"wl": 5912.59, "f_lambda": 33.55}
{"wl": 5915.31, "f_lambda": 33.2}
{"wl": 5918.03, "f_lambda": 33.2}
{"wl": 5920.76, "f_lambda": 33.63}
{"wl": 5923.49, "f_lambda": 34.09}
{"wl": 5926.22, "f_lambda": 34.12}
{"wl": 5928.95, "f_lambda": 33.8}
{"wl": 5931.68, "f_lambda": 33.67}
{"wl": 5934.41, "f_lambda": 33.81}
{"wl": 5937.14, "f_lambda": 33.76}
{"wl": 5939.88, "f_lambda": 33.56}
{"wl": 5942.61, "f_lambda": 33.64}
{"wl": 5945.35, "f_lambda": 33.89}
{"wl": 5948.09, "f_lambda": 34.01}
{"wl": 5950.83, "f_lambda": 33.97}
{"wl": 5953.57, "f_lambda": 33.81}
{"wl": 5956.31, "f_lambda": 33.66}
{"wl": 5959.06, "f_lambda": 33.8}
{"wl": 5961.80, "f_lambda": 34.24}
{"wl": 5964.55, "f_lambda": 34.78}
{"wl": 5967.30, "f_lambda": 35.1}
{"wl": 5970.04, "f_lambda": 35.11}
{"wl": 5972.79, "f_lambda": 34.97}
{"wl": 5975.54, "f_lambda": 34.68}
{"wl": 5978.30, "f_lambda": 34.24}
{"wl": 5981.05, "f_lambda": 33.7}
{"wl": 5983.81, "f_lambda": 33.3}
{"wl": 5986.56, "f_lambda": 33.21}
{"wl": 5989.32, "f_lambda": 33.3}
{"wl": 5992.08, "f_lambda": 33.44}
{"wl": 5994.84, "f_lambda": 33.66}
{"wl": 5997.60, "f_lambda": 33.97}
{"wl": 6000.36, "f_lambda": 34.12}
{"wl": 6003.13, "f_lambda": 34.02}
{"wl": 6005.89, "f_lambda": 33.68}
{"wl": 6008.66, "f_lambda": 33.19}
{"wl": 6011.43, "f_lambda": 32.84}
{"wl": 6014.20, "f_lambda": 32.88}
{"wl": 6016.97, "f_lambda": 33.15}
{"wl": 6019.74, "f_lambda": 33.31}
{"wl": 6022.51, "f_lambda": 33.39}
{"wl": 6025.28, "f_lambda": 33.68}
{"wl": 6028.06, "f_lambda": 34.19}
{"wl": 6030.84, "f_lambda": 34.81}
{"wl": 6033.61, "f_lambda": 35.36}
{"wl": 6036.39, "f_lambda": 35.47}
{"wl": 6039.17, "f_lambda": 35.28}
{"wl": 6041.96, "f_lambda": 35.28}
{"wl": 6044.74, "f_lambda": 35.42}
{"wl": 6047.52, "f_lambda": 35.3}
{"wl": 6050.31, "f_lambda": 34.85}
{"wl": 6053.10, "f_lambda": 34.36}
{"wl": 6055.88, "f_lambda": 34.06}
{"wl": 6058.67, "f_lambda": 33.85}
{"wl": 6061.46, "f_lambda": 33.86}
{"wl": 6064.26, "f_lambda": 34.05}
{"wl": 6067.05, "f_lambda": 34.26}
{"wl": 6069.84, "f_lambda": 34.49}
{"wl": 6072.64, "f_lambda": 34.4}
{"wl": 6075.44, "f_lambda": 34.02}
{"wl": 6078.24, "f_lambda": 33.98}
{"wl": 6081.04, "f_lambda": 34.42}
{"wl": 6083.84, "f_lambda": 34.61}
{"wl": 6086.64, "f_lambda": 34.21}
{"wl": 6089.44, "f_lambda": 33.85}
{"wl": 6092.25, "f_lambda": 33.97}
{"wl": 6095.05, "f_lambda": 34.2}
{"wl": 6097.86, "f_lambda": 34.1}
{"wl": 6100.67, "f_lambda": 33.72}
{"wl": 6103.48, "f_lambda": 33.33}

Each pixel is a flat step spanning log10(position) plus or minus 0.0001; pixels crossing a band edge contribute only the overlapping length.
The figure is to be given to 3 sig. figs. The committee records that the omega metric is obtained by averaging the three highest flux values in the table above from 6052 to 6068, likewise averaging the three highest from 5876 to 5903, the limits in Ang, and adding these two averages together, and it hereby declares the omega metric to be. 67.3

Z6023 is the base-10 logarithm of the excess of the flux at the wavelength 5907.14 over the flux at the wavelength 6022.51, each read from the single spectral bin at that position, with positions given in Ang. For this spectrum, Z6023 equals -0.57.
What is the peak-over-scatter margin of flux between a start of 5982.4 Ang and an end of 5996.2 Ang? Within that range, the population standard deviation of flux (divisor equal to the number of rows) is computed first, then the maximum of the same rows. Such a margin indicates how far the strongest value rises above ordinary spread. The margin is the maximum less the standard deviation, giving 33.5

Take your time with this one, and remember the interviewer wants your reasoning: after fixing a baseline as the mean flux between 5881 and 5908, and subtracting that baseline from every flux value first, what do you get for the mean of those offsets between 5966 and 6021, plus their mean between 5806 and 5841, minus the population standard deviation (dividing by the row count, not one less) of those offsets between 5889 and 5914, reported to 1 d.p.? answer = 6.4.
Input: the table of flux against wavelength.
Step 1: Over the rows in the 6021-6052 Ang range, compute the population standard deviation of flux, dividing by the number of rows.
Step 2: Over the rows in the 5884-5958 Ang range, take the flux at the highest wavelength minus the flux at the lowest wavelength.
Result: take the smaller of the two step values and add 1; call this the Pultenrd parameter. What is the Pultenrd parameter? 1.71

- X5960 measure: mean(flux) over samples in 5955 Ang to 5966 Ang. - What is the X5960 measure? 34.1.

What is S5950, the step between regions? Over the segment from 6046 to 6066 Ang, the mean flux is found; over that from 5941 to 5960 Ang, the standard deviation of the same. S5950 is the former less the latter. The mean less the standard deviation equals 34.2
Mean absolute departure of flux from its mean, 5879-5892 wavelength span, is 2.2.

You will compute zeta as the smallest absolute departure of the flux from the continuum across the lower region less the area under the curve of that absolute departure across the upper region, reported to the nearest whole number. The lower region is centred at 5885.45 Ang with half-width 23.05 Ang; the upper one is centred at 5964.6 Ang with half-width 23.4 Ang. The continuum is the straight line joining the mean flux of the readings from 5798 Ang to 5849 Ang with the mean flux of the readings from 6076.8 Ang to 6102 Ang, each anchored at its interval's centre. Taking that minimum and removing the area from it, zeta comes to -32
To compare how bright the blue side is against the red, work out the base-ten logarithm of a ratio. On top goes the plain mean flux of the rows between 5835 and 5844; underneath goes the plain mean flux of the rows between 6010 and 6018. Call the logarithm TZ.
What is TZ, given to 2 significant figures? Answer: 0.034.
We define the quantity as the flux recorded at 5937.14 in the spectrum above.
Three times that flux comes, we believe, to 101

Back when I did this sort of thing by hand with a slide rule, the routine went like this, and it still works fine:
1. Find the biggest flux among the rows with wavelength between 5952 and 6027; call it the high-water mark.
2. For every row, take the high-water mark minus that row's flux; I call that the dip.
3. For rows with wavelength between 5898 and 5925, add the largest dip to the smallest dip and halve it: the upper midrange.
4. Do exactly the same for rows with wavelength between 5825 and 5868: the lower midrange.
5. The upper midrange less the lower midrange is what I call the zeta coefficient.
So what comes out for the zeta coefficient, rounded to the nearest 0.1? 3.3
